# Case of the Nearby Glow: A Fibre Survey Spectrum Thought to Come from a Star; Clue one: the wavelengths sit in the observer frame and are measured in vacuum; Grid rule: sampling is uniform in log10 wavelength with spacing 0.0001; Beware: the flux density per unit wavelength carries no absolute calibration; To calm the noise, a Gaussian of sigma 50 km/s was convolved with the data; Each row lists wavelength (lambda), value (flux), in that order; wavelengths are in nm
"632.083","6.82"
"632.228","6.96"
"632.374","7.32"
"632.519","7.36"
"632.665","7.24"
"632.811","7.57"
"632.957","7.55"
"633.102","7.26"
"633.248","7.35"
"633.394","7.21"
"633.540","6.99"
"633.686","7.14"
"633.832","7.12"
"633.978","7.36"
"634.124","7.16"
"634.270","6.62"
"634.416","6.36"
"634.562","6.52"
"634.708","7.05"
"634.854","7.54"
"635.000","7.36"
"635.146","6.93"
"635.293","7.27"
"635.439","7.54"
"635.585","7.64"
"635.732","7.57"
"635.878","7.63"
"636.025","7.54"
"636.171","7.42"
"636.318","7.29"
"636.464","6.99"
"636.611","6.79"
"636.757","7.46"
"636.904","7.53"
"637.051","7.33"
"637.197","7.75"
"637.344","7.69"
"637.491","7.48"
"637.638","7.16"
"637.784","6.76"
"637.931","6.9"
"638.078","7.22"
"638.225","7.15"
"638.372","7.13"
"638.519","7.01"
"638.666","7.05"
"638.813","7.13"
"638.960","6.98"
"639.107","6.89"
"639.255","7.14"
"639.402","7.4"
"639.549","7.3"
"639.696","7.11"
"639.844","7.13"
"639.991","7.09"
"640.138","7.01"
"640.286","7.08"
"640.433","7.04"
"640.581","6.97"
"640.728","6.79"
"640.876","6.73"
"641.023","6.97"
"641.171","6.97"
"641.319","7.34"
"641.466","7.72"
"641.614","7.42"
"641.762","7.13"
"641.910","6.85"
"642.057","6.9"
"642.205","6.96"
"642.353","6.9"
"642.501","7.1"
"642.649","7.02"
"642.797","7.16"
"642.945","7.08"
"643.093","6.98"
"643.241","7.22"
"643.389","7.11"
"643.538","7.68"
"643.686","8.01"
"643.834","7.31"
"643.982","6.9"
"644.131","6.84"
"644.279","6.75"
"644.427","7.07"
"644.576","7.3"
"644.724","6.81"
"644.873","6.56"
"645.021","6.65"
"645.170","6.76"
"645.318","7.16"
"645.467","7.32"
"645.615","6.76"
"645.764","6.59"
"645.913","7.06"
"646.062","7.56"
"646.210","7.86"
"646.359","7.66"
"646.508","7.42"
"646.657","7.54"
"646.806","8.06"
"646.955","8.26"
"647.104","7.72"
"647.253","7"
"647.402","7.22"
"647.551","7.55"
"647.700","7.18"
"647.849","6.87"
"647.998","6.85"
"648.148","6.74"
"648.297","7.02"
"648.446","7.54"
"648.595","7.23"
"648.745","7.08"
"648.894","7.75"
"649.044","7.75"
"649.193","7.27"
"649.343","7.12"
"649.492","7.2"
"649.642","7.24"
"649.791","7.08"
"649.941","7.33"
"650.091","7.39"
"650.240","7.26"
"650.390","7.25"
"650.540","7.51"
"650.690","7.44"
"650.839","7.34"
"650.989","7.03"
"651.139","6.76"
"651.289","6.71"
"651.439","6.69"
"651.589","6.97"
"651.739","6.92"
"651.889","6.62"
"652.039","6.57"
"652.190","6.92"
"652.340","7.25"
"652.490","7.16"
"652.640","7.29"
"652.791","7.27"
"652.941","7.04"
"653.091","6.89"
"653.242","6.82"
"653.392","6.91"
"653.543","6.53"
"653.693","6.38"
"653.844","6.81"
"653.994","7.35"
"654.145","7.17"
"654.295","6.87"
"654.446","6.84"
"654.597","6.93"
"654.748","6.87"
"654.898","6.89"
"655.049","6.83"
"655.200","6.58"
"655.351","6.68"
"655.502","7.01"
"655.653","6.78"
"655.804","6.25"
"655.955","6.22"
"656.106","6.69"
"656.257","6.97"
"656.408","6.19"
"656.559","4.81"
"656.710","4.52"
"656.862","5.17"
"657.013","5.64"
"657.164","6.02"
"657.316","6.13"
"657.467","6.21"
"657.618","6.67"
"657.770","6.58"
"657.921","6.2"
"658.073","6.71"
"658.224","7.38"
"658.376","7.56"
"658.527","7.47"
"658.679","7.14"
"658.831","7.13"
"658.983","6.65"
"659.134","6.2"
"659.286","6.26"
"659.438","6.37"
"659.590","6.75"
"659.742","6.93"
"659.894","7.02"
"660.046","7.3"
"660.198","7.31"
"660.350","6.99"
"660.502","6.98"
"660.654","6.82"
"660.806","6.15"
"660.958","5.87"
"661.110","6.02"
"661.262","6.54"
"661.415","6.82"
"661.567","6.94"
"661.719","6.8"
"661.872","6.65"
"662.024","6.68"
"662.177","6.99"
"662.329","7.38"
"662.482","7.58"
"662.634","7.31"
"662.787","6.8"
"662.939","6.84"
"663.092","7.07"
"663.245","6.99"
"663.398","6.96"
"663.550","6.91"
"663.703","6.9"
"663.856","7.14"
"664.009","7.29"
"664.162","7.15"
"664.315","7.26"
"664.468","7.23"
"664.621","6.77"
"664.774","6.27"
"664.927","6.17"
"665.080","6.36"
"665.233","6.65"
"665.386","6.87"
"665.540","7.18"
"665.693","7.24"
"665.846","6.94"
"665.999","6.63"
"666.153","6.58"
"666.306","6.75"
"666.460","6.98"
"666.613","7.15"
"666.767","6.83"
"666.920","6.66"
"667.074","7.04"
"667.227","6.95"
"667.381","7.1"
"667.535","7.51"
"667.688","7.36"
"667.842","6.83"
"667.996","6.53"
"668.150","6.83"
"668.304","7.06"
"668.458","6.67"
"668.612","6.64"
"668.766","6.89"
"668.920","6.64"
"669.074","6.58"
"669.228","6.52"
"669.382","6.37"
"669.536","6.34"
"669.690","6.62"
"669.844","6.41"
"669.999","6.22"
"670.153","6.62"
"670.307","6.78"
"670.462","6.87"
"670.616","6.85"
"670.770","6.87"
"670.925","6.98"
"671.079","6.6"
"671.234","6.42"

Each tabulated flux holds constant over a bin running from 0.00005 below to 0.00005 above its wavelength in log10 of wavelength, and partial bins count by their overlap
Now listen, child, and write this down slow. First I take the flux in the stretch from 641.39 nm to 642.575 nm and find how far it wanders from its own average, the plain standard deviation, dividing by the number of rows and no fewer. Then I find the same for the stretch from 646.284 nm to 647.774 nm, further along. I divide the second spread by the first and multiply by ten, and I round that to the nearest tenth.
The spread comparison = 13.0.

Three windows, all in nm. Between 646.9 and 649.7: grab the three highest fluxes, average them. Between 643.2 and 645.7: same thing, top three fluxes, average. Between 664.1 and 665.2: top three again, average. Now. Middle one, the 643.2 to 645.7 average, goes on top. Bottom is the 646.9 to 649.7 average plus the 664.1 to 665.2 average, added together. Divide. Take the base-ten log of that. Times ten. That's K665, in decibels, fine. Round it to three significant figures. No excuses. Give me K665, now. -2.95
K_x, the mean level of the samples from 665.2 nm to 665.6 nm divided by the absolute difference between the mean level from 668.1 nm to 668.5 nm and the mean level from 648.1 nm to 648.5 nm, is 28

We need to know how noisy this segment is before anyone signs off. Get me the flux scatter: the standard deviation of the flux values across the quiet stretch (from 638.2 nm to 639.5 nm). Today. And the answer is 0.14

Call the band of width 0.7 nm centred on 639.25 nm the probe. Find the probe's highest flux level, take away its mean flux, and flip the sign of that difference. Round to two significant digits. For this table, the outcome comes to -0.26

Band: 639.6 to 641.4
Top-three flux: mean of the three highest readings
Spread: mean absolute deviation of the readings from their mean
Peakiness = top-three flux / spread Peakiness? 64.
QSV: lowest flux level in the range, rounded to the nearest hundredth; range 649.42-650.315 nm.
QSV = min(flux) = 7.08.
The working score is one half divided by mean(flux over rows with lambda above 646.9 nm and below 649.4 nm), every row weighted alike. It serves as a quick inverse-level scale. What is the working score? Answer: 0.0685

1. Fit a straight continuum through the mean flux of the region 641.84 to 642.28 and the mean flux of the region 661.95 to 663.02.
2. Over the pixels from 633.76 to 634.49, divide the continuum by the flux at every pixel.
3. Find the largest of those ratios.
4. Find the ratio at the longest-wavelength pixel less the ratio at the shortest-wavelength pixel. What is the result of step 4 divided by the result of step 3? 0.11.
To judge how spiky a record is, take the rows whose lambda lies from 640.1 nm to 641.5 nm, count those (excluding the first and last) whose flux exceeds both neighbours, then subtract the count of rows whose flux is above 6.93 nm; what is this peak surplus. -7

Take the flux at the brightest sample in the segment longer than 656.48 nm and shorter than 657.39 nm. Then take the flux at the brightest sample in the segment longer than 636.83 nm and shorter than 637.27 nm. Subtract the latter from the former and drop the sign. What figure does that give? 1.6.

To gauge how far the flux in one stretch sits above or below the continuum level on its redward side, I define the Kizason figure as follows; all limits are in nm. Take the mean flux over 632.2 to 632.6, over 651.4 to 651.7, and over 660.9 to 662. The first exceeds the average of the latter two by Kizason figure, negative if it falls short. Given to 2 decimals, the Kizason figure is 0.54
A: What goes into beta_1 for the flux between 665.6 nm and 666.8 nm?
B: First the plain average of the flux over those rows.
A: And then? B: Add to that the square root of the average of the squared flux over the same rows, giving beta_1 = 13.8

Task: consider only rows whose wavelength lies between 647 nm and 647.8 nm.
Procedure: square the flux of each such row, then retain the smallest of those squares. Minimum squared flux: 49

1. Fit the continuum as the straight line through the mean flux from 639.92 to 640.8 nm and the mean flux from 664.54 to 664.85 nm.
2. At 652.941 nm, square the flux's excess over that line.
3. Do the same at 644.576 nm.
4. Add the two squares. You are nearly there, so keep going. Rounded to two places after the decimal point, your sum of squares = 0.23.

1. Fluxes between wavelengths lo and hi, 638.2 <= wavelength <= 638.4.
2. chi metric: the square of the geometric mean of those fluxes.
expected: 51.0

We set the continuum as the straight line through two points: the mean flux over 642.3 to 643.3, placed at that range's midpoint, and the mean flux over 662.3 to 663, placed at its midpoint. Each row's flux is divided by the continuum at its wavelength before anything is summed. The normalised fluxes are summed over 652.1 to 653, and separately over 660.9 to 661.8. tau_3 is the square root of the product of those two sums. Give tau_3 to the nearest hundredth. 5.72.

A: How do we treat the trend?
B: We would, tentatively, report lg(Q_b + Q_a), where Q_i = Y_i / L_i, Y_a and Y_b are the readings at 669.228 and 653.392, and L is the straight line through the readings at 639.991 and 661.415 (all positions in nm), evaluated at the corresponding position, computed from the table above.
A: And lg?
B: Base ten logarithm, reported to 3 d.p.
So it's 0.294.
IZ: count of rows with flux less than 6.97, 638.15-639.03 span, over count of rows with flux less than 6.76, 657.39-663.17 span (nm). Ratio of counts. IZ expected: 0.0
